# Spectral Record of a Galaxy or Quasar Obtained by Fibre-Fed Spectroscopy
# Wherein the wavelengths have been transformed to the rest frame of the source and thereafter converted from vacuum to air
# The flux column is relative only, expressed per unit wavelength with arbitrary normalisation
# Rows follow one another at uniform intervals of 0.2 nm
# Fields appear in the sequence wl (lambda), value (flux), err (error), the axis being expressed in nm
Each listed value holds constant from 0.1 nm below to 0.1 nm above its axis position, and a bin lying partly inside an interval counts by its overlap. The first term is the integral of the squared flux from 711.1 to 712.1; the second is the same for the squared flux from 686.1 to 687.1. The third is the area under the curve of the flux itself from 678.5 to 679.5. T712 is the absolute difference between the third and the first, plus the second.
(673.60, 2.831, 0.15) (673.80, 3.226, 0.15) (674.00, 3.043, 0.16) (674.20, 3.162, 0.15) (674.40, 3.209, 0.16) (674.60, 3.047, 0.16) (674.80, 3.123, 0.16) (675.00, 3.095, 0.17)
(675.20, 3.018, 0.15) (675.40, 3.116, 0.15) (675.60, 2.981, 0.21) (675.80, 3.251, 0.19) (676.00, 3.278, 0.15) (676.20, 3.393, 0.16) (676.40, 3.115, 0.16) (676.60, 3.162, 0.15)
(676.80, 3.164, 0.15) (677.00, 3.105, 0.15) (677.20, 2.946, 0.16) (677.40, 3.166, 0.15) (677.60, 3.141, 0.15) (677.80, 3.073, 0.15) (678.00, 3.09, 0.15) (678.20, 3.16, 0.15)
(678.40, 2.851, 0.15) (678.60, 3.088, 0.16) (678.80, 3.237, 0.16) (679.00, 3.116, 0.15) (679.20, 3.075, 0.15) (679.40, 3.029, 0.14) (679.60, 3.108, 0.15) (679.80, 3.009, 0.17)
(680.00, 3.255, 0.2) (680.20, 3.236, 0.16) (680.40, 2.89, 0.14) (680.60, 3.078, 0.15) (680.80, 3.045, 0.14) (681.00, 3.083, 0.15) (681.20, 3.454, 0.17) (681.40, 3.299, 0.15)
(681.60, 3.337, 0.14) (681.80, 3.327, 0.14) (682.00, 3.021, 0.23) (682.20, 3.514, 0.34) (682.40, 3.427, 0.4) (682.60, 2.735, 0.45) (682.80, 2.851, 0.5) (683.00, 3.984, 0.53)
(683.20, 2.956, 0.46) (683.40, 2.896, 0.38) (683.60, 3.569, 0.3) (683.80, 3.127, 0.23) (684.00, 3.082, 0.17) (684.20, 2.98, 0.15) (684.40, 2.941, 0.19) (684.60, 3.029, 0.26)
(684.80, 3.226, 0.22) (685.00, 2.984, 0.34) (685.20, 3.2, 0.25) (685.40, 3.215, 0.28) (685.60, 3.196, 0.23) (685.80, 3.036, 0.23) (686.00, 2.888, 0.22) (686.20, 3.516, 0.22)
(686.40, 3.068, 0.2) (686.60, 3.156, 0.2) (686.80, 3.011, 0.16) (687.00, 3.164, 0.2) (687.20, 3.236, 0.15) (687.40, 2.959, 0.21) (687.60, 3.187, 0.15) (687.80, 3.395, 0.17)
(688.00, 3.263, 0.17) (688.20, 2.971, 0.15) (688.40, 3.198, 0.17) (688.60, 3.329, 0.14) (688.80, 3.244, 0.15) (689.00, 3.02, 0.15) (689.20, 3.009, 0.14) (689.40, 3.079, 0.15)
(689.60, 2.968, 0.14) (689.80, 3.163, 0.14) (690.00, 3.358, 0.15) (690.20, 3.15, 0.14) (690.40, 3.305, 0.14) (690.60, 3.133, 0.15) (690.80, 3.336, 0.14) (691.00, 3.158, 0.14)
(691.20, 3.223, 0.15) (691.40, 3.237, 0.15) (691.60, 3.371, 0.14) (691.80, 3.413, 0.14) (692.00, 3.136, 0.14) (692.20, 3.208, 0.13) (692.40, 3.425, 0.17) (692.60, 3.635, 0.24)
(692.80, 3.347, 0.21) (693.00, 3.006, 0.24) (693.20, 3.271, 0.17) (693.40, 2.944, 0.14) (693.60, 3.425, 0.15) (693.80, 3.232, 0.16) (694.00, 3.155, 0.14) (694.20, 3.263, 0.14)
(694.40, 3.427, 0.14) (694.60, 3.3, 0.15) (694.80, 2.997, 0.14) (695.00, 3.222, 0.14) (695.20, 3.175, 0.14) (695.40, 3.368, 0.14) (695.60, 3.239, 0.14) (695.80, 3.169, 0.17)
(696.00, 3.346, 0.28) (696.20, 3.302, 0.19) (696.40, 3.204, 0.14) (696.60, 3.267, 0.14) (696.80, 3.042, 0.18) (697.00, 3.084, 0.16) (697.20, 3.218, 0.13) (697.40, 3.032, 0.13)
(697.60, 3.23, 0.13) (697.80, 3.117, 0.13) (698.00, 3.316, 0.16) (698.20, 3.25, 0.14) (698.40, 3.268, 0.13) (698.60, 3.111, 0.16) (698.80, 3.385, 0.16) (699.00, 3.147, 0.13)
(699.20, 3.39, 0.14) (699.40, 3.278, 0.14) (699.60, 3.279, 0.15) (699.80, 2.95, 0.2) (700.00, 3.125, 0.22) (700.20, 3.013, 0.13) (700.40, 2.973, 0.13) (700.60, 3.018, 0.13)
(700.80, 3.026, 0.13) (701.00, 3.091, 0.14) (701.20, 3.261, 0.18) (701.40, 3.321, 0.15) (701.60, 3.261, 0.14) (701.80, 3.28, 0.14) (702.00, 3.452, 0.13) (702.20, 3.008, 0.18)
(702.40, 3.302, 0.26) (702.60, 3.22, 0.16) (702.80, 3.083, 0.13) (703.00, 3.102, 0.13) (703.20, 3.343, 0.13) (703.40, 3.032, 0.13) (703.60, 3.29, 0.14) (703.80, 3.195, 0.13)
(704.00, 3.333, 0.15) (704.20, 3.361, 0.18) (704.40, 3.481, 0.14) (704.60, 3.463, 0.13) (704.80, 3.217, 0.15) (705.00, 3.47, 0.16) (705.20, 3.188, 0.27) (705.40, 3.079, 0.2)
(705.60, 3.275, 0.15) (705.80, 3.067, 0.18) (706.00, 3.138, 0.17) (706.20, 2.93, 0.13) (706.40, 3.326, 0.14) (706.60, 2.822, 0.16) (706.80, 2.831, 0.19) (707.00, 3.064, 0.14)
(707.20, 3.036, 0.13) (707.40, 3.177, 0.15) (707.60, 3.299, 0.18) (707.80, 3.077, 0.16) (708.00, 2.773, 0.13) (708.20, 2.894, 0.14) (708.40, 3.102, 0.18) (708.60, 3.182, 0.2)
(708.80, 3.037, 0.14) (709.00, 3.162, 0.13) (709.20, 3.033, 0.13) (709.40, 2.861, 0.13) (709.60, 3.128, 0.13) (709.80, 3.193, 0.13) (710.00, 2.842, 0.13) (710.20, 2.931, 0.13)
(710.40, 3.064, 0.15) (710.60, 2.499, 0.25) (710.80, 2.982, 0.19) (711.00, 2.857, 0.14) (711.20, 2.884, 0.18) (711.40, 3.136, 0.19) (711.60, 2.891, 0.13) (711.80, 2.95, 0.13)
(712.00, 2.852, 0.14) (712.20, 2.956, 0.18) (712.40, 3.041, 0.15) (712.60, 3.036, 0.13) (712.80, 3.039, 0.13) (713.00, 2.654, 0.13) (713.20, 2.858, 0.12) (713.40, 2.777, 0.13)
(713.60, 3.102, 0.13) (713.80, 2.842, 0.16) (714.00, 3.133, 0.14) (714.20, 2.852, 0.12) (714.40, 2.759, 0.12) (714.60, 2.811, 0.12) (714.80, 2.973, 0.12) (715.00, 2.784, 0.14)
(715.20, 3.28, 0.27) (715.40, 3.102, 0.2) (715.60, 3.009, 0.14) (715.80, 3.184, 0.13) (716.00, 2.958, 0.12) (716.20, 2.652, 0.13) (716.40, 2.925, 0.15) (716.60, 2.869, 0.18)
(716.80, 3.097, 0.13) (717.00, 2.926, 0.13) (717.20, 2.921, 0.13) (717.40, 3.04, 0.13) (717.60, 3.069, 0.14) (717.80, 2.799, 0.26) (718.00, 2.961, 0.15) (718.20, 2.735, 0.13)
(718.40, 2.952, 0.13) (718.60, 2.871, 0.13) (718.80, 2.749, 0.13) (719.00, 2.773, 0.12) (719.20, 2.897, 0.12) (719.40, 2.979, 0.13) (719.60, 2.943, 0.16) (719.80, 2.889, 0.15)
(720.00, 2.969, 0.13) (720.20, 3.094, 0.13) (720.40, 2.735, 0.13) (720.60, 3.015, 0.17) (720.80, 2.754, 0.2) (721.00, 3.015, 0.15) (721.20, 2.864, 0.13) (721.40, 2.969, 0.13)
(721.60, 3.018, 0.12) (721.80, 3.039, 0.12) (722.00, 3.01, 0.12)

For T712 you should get 15.7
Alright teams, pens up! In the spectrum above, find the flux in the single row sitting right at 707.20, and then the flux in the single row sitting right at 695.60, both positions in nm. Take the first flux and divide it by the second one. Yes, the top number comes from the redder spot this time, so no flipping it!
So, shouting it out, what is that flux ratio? 0.94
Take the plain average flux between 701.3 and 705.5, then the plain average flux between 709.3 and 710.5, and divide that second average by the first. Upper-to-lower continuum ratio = 0.92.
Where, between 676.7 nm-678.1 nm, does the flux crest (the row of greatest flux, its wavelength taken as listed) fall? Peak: 677.40 nm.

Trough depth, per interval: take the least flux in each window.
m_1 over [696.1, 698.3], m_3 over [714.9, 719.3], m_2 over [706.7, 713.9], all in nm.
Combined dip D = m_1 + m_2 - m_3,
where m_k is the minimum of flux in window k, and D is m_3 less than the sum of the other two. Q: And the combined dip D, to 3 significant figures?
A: 2.88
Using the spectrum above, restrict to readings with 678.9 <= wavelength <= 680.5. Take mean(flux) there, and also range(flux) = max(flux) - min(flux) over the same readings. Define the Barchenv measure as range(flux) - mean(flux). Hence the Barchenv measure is -2.72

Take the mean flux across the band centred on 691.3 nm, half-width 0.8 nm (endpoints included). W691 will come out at 3.25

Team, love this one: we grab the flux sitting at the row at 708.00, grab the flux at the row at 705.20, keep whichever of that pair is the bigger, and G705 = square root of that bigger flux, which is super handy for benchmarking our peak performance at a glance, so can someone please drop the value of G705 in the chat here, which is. 1.79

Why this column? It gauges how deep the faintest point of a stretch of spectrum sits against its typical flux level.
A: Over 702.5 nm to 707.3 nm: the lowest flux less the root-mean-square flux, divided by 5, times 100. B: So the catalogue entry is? -7.3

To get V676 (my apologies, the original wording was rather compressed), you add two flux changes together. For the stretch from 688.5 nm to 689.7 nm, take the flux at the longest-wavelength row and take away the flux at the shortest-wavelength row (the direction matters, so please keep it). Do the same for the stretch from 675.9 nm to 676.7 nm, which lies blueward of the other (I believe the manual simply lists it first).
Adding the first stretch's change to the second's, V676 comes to -0.5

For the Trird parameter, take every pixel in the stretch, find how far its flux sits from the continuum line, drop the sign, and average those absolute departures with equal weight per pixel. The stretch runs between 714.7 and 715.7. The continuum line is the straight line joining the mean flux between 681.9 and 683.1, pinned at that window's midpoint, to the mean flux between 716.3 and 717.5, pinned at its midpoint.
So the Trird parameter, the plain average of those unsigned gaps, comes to 0.13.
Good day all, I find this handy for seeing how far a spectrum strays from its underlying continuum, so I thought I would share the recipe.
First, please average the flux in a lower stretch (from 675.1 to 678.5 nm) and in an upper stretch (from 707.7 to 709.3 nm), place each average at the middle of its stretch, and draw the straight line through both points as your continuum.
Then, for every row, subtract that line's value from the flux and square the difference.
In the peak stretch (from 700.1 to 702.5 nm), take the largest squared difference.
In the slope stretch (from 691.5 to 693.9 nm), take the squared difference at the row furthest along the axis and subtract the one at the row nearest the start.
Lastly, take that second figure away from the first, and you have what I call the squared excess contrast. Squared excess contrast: 0.22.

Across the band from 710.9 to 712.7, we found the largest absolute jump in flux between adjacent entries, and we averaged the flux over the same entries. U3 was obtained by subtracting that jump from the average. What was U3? 2.70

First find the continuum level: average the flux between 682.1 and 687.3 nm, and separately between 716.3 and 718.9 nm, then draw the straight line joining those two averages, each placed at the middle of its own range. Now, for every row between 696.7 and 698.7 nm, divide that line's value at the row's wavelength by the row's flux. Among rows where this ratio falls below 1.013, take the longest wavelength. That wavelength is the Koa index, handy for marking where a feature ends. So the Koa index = 698.60 nm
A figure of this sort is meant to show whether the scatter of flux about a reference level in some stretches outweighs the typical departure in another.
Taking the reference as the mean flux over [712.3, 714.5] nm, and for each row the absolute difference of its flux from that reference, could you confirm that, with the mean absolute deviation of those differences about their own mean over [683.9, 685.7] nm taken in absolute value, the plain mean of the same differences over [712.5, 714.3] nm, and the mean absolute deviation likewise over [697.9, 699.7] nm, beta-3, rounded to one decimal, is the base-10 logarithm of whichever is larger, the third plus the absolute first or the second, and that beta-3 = -0.8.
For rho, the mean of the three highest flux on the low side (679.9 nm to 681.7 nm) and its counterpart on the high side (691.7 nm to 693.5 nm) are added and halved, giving 3.43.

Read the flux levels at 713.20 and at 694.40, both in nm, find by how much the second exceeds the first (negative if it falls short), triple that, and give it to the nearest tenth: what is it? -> 1.7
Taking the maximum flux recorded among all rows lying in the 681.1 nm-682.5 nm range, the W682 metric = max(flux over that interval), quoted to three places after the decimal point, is 3.514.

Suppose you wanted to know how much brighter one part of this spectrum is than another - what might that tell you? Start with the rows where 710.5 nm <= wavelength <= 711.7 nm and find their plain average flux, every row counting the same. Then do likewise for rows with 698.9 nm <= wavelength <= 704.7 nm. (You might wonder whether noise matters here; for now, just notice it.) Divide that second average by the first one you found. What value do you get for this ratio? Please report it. 1.12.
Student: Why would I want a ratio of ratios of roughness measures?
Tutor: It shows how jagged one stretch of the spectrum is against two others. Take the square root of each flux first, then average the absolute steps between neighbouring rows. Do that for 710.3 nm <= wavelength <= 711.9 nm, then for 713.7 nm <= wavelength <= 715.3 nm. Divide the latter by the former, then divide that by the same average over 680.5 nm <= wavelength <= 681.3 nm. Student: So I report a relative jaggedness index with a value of 21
